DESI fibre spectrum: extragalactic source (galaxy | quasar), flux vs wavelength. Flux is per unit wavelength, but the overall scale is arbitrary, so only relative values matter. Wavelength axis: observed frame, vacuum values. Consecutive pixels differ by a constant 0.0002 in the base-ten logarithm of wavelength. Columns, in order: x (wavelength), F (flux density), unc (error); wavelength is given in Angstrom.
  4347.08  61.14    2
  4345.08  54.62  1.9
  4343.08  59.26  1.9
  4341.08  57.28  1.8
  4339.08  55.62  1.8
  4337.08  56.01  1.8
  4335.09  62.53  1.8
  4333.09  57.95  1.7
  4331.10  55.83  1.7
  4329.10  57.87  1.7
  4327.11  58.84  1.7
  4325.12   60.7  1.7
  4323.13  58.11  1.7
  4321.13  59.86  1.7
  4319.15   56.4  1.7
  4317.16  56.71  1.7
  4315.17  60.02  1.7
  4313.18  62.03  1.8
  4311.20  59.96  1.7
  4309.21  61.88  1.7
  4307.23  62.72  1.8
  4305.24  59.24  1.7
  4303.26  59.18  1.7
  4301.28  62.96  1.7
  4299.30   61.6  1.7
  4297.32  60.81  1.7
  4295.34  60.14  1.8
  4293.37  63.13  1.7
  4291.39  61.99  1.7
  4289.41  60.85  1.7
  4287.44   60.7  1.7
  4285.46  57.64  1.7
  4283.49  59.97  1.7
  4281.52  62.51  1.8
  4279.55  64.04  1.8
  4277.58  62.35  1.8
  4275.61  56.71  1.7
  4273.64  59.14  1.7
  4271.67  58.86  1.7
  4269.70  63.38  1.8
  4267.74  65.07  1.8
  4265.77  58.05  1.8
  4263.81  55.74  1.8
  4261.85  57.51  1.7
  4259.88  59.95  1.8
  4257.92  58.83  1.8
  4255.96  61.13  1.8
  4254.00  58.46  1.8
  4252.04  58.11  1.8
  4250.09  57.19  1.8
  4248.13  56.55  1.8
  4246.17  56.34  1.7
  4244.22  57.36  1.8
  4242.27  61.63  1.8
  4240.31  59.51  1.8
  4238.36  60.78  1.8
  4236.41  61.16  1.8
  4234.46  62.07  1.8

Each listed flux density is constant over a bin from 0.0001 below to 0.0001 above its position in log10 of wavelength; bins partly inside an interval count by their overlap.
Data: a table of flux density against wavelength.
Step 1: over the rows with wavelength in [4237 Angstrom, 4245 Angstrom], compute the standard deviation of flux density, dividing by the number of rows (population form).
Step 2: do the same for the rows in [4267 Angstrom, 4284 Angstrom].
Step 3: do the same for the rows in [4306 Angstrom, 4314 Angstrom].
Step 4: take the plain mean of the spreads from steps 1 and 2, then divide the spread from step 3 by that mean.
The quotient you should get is 0.48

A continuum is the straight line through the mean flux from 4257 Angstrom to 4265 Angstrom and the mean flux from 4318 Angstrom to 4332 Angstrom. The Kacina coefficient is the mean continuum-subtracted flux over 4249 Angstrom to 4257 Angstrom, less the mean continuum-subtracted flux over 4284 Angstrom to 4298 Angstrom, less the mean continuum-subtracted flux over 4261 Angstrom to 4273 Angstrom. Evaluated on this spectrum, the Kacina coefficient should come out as -3.6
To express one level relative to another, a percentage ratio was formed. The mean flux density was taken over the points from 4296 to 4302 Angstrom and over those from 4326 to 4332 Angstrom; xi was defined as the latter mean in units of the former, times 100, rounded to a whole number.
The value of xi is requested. 93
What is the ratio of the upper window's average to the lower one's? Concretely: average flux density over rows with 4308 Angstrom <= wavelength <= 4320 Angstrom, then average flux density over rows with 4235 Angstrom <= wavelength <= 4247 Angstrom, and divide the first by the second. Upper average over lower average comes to 1.00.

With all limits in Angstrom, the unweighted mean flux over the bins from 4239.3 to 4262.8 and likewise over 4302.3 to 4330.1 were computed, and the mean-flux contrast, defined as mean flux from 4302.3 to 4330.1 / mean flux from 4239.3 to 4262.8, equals 1.02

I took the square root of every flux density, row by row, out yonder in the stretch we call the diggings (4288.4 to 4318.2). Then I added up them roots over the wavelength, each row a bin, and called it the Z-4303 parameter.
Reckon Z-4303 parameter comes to 232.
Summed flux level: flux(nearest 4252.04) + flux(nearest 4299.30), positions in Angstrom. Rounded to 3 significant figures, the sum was 120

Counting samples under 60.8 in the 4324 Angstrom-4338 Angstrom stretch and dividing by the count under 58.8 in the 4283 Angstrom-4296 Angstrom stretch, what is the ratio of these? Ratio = 6.0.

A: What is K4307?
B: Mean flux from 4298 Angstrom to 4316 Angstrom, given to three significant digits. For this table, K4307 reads 61.1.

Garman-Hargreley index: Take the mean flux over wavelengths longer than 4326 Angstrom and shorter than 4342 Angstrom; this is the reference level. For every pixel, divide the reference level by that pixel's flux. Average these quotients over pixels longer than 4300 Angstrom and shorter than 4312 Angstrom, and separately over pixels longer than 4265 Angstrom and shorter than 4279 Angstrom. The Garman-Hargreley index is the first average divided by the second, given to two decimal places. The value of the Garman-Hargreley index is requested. 0.99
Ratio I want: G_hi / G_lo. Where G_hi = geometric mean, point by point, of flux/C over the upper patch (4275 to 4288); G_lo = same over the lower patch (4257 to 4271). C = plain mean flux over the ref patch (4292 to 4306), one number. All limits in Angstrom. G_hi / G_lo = 1.01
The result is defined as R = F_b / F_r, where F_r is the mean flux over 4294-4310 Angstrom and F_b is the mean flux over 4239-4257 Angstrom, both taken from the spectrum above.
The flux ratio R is 0.958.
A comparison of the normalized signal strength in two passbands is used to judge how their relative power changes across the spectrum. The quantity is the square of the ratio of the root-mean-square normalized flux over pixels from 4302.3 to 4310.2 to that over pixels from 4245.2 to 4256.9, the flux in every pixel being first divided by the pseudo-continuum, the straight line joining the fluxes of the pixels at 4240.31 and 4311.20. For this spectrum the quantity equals 1.09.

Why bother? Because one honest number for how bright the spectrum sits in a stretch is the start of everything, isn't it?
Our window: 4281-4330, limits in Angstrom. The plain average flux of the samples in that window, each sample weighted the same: 60.2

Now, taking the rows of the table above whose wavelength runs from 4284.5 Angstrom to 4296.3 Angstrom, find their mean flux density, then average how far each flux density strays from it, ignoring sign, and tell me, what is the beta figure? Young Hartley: 1.25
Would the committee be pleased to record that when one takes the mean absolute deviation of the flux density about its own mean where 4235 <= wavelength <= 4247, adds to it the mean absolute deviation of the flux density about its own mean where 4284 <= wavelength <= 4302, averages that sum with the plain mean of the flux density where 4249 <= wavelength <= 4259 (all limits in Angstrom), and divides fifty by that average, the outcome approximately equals 1.62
